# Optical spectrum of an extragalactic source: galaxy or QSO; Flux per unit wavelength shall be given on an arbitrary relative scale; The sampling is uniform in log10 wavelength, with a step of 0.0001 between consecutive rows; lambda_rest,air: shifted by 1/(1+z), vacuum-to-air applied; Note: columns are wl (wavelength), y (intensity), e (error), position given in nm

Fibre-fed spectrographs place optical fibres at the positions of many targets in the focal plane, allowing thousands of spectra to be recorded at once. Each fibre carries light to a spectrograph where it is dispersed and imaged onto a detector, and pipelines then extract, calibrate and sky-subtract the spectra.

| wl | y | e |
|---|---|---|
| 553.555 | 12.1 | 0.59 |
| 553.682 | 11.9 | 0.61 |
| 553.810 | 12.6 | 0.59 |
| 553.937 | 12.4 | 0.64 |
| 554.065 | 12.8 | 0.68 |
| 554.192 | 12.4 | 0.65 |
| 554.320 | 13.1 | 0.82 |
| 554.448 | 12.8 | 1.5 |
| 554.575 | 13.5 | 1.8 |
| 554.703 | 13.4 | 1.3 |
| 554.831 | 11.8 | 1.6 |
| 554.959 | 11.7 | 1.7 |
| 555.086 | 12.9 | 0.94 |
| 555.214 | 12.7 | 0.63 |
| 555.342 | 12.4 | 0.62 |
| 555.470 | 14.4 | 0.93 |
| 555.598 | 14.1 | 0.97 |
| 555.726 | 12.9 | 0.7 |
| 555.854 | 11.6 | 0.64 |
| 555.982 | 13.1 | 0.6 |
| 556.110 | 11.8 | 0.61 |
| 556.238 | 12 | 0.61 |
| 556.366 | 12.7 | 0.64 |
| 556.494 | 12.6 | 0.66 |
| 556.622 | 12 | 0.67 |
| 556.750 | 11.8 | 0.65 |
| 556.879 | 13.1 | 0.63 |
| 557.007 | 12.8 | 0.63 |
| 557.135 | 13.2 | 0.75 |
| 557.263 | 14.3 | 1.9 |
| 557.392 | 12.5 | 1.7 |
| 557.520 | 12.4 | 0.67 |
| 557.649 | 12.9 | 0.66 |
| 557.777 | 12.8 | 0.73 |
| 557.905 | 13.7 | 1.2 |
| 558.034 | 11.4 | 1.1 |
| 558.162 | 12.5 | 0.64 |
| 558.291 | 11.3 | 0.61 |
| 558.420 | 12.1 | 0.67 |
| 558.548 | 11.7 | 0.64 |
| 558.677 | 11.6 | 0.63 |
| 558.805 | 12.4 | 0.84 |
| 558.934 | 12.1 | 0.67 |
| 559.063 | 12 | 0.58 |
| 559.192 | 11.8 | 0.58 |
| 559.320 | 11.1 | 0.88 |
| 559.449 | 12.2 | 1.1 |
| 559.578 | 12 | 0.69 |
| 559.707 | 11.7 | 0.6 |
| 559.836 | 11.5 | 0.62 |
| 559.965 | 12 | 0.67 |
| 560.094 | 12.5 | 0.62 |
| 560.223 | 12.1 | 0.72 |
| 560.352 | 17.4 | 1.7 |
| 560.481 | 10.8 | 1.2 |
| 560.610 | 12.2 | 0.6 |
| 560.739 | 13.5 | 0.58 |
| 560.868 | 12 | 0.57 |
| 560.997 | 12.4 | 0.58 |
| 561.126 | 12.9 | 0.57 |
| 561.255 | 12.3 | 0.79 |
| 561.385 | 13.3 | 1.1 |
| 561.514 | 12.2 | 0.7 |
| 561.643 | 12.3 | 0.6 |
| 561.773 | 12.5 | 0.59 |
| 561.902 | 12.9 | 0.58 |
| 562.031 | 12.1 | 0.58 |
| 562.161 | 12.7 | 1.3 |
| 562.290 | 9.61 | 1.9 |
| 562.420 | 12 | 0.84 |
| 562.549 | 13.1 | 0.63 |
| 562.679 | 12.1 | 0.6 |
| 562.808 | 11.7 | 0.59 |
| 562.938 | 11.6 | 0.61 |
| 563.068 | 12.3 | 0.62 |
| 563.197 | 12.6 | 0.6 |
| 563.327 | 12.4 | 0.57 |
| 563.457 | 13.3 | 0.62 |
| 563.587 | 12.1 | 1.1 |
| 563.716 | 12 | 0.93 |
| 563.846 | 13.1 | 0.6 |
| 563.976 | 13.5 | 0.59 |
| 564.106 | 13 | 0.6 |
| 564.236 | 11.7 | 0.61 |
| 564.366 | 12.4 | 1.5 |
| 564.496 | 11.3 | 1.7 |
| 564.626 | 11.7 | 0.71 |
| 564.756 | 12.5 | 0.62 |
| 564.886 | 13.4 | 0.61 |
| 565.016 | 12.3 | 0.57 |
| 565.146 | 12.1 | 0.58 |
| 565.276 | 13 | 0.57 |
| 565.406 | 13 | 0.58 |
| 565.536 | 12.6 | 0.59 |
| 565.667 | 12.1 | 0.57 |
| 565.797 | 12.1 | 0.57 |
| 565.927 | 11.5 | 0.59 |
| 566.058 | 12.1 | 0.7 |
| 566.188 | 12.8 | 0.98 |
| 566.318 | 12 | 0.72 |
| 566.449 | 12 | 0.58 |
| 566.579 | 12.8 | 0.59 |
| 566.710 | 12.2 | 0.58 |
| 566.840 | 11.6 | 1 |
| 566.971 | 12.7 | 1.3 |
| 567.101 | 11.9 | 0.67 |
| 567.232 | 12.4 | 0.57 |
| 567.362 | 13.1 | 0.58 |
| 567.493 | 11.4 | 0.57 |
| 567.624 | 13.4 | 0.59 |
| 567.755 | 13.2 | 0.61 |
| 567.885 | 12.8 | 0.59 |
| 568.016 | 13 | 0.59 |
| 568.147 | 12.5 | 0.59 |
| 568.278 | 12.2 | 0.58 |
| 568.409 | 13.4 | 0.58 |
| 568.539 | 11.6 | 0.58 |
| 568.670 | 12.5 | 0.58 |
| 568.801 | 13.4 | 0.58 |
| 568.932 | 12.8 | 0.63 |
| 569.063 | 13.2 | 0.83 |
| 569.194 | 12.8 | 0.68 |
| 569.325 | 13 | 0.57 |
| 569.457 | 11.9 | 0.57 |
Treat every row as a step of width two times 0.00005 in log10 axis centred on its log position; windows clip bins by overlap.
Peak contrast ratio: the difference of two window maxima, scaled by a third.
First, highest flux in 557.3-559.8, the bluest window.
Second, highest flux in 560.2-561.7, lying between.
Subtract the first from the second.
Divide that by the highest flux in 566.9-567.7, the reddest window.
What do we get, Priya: 0.28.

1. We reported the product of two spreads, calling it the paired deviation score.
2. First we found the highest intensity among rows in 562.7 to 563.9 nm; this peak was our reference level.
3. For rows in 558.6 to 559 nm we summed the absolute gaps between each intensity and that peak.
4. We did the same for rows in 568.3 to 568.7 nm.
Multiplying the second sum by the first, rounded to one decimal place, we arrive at 9.9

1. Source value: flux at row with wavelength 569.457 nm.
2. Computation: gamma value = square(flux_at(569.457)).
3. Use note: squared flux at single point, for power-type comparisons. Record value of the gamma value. 142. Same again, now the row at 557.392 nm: 156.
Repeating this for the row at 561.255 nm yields 151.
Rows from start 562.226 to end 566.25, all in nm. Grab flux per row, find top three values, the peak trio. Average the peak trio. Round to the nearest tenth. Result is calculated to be 13.4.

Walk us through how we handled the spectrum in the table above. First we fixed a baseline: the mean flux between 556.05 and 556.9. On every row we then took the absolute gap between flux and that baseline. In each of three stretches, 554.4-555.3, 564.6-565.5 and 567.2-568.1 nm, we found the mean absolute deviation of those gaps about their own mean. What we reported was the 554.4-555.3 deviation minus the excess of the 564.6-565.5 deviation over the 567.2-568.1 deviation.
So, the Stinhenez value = 0.18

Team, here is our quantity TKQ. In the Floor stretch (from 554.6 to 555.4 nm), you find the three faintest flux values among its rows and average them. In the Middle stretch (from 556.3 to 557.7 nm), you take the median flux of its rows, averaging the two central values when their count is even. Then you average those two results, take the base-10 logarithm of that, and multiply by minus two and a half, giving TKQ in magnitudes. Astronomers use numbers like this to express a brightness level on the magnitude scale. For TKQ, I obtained -2.73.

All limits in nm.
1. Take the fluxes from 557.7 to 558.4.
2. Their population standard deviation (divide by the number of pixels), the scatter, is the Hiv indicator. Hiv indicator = 0.90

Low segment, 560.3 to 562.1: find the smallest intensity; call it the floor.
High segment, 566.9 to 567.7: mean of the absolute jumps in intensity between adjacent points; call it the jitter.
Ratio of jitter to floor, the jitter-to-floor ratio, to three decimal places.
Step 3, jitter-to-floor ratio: 0.106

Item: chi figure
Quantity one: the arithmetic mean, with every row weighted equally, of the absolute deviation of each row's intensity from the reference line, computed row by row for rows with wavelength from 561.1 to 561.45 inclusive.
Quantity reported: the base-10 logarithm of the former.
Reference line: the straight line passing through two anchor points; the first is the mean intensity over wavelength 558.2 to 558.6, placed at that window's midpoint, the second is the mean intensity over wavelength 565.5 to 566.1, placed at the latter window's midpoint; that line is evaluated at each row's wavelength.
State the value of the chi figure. -0.01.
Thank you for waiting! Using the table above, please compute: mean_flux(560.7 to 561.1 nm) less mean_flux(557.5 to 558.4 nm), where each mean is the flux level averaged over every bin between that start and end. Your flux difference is 0.2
